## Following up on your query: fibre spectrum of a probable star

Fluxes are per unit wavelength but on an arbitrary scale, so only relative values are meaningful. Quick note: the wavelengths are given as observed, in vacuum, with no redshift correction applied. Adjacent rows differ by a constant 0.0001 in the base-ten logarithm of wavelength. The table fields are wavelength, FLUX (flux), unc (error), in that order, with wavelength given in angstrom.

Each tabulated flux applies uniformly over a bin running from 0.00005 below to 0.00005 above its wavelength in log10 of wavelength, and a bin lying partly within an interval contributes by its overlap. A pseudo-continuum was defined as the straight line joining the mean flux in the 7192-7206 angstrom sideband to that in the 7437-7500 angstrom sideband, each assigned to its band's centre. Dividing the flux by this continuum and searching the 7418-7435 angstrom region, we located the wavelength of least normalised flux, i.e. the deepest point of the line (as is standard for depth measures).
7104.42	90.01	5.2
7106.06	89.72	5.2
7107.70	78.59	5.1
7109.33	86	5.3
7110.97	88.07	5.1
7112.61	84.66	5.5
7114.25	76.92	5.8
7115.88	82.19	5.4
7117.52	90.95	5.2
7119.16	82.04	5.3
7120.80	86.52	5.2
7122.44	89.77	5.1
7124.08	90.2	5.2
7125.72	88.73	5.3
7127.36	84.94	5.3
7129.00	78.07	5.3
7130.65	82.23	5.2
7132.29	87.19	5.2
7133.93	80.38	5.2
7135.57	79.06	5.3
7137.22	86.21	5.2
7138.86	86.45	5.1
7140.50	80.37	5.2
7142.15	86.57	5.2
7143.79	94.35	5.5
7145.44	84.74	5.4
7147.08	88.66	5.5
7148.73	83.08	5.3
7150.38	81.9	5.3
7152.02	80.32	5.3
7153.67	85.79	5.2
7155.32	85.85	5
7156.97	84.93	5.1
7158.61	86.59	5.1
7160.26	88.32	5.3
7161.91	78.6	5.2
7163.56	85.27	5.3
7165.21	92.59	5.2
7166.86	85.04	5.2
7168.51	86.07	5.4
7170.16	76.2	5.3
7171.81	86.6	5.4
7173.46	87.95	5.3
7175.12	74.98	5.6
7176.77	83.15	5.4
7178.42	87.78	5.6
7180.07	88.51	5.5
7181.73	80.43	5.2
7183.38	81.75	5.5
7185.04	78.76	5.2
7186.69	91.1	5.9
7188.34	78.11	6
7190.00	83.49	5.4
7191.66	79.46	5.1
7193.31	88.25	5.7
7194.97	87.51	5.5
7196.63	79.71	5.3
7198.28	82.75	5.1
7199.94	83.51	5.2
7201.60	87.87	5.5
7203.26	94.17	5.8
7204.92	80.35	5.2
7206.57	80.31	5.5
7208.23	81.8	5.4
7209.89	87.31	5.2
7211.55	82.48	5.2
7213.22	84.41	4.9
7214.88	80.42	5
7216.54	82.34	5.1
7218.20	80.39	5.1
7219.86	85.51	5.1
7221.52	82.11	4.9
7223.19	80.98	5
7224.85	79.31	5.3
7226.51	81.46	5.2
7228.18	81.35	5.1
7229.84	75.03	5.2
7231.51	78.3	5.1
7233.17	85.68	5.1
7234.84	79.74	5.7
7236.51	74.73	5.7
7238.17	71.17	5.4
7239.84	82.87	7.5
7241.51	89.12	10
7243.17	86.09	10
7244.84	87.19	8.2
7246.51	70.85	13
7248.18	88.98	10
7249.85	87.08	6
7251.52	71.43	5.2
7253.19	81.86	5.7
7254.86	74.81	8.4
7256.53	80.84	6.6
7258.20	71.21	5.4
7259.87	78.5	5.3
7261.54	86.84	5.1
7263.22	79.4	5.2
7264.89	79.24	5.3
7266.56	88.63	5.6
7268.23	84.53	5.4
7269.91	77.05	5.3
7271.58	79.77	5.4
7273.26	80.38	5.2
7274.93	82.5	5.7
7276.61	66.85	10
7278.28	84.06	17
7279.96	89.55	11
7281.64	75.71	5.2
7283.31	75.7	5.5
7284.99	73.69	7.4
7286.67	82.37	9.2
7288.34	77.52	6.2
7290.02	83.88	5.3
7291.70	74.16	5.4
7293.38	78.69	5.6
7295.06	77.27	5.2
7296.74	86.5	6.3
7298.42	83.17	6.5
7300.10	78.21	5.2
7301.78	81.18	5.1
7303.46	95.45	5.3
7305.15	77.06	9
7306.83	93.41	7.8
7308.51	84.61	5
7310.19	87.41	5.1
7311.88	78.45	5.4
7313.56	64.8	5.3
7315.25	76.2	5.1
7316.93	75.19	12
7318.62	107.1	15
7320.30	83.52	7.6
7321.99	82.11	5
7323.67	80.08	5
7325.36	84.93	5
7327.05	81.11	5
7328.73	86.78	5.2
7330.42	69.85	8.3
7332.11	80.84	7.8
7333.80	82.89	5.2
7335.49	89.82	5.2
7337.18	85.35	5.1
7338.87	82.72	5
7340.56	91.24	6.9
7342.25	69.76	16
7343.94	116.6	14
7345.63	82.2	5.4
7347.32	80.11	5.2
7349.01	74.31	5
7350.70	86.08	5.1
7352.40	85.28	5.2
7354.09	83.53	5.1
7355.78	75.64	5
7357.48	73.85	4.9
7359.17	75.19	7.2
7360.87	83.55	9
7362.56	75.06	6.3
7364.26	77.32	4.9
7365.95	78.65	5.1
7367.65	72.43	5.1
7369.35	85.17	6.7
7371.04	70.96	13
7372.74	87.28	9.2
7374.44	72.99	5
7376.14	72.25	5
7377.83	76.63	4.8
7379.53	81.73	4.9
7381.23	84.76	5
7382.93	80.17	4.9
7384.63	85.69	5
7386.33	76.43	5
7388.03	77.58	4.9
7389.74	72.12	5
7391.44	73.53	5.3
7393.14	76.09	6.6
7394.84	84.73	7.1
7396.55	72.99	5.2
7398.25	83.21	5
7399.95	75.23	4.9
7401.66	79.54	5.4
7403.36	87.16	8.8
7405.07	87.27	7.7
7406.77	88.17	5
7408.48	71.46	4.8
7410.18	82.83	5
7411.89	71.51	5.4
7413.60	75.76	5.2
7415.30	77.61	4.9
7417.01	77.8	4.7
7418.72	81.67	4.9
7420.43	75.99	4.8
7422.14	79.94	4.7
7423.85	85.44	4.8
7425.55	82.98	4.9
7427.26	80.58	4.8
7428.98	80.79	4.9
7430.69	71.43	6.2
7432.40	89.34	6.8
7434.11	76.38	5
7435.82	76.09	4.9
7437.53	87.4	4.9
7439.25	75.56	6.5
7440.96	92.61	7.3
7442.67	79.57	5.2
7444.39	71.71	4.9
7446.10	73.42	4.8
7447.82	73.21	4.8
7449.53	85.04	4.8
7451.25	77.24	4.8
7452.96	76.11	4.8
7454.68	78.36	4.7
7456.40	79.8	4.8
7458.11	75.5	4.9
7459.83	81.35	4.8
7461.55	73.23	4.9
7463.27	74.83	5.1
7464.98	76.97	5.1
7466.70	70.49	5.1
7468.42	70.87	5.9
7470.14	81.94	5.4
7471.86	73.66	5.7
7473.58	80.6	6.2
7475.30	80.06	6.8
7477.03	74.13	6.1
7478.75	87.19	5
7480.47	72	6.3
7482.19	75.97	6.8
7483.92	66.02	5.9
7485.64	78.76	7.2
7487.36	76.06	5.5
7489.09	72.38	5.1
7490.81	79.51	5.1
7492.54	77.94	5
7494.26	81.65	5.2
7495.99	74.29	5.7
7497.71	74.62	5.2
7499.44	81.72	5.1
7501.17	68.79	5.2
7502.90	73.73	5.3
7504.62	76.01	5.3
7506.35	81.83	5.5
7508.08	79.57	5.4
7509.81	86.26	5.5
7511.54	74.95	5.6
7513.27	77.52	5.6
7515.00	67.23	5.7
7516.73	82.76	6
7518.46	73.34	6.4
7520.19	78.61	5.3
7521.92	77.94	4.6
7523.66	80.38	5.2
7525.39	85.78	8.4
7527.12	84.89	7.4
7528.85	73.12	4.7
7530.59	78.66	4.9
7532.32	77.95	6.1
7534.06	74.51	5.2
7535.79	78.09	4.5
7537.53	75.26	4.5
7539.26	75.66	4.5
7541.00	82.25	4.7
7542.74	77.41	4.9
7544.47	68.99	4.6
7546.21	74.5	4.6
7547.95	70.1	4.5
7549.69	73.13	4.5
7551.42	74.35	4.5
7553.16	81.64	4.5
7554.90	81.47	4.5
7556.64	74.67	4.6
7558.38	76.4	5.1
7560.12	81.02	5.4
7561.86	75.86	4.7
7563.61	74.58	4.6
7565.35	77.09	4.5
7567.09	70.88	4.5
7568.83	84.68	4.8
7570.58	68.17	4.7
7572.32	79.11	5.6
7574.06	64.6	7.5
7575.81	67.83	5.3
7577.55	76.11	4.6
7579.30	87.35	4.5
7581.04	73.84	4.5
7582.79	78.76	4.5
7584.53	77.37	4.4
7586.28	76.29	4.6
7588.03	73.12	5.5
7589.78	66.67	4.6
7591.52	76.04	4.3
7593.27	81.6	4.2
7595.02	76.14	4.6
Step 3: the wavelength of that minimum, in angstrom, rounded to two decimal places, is 7430.69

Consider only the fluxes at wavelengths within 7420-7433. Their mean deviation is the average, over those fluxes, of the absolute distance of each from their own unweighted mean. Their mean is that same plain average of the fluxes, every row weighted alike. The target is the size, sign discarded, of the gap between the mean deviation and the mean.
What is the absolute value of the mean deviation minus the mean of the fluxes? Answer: 77.0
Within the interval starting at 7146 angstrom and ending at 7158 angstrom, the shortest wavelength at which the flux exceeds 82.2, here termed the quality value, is 7147.08 angstrom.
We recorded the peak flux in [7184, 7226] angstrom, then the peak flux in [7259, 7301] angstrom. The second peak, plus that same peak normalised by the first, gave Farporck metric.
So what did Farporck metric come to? 91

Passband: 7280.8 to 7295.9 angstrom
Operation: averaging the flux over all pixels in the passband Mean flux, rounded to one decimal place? 77.7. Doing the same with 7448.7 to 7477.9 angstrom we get 77.1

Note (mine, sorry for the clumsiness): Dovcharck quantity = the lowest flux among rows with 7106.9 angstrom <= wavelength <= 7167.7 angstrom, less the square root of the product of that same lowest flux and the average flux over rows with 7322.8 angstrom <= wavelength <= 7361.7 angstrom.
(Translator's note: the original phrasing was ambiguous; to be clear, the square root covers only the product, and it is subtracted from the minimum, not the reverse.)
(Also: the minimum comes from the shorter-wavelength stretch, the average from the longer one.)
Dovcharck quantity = -2.8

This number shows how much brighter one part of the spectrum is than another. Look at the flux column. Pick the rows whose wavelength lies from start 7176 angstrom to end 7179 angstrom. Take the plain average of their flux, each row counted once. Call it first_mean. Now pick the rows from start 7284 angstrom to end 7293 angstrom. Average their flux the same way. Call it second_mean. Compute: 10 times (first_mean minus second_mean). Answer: 71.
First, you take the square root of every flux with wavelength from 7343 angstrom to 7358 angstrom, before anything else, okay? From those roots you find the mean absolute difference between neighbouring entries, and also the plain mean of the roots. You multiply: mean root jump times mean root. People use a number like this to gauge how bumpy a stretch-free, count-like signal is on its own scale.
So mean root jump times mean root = 4.0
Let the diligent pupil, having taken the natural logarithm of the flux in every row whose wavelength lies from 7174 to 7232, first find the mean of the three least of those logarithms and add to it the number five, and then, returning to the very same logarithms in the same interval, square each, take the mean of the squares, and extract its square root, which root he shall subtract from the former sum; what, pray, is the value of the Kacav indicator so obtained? 4.92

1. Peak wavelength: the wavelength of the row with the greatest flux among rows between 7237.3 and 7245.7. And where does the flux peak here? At 7241.51 angstrom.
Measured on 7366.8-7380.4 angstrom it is 7372.74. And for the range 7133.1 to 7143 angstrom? 7142.15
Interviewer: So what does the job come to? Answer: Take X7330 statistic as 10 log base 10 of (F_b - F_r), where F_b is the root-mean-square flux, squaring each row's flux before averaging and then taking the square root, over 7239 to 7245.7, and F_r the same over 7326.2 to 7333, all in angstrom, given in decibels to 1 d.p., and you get 8.1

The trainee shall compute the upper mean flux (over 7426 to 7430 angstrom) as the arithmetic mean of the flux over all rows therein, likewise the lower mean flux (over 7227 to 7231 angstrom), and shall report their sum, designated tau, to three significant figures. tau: 159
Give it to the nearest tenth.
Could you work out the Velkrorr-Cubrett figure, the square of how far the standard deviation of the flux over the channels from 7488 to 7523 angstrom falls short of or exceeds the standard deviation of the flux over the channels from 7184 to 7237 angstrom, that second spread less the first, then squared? 0.2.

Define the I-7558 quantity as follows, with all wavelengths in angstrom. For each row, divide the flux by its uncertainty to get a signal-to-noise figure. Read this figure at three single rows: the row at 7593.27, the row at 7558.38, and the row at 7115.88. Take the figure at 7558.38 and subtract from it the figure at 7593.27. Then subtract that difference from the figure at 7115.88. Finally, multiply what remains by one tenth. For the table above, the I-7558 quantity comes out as 2.0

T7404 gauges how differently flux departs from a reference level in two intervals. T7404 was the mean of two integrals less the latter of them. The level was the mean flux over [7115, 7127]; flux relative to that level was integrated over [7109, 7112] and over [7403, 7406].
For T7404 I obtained 0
